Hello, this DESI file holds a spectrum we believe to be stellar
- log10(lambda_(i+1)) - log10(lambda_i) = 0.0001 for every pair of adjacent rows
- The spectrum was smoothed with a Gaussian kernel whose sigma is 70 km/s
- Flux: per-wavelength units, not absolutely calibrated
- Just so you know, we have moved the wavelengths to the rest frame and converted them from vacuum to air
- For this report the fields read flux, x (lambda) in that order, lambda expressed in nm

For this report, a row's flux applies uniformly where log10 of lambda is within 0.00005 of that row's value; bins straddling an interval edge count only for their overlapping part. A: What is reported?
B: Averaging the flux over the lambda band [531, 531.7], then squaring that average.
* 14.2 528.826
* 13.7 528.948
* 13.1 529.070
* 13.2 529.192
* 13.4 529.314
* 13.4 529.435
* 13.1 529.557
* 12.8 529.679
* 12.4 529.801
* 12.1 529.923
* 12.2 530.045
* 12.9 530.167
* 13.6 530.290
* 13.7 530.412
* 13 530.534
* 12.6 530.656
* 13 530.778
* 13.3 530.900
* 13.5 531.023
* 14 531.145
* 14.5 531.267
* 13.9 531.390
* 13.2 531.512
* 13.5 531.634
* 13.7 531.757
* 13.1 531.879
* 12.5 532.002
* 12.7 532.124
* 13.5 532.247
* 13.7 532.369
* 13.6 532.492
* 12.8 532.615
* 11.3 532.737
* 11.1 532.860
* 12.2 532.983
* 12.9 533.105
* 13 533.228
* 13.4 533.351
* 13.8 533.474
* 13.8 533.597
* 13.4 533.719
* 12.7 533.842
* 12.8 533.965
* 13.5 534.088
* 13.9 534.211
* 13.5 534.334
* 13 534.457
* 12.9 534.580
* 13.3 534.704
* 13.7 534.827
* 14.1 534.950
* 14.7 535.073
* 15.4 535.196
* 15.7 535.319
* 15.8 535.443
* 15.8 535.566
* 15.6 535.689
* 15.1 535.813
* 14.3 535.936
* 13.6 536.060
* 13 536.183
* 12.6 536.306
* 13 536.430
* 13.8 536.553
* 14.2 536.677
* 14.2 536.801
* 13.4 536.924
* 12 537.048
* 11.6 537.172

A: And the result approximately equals 190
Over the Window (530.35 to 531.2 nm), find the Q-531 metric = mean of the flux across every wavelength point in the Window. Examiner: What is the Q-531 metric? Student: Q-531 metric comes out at 13.30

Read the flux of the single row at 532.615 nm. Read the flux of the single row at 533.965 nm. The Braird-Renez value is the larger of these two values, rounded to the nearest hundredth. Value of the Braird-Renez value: 12.80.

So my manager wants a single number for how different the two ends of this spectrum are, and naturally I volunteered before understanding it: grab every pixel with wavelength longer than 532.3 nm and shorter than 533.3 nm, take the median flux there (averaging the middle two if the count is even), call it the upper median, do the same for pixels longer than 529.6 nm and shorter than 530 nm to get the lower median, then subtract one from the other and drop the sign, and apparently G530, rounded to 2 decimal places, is 0.45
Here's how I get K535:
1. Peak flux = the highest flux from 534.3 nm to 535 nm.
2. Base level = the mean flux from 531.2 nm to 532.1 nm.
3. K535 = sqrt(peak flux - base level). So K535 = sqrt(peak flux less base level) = 0.8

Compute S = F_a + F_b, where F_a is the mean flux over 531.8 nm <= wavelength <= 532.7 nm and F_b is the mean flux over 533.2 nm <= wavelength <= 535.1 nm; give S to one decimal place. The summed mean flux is 26.6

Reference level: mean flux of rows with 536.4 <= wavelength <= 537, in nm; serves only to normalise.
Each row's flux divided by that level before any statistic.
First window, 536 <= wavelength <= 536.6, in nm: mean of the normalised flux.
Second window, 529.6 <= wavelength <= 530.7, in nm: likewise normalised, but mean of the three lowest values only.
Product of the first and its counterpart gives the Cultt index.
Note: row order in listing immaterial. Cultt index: 0.86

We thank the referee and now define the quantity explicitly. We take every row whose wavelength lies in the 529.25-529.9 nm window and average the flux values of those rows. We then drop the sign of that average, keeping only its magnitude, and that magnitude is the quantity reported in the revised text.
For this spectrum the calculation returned 13.0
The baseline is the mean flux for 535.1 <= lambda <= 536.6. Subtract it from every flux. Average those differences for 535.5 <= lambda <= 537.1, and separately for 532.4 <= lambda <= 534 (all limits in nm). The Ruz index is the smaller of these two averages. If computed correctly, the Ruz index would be -1.64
